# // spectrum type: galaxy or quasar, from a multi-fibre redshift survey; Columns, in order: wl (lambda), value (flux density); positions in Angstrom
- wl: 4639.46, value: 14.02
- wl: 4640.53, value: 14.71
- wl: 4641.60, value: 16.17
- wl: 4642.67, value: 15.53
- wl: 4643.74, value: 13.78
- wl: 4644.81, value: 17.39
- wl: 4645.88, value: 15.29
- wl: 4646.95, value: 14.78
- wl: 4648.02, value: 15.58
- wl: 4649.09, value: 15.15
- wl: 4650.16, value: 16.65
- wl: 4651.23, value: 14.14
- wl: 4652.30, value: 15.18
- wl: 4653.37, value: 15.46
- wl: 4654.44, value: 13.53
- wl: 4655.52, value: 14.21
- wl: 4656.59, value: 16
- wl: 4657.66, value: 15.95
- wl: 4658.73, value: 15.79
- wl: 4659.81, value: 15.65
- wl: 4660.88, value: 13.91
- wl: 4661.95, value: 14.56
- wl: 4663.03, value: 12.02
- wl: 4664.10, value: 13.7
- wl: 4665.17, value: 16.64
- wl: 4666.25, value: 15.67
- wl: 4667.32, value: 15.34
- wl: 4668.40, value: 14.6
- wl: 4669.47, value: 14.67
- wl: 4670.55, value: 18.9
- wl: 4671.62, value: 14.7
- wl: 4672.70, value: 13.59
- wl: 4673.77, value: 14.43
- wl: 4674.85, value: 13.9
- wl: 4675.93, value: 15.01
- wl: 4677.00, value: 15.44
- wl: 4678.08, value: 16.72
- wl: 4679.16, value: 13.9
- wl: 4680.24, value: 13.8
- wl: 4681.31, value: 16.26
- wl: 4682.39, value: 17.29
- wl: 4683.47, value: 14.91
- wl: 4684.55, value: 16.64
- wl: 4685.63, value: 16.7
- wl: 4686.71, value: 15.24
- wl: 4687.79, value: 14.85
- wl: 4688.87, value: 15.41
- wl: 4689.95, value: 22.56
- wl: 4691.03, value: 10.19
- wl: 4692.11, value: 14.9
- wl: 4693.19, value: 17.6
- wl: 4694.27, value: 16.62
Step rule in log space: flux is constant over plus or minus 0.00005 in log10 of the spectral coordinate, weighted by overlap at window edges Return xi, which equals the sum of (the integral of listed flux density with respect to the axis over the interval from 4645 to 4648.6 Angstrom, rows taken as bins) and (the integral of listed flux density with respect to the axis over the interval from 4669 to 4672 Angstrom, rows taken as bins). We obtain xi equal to 104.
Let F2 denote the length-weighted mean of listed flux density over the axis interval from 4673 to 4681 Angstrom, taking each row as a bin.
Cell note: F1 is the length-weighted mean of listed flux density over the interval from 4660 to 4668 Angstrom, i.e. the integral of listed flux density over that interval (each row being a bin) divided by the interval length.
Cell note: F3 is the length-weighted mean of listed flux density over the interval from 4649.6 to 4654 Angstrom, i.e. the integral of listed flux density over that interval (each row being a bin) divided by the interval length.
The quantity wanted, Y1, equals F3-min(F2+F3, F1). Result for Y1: 0.7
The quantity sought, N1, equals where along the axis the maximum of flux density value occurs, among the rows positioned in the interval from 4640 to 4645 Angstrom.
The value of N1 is 4644.81 Angstrom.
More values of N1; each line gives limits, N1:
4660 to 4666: 4665.17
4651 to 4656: 4653.37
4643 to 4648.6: 4644.81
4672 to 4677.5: 4677.00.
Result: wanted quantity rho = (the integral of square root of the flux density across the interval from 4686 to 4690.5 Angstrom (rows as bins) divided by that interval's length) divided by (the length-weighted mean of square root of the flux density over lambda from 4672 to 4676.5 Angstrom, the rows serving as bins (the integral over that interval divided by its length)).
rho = 1.09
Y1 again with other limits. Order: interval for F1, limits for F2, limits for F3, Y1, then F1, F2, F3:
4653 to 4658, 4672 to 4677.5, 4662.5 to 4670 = -0.3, 14.97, 14.5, 14.7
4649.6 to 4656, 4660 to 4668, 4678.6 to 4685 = 0.6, 14.86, 14.6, 15.4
